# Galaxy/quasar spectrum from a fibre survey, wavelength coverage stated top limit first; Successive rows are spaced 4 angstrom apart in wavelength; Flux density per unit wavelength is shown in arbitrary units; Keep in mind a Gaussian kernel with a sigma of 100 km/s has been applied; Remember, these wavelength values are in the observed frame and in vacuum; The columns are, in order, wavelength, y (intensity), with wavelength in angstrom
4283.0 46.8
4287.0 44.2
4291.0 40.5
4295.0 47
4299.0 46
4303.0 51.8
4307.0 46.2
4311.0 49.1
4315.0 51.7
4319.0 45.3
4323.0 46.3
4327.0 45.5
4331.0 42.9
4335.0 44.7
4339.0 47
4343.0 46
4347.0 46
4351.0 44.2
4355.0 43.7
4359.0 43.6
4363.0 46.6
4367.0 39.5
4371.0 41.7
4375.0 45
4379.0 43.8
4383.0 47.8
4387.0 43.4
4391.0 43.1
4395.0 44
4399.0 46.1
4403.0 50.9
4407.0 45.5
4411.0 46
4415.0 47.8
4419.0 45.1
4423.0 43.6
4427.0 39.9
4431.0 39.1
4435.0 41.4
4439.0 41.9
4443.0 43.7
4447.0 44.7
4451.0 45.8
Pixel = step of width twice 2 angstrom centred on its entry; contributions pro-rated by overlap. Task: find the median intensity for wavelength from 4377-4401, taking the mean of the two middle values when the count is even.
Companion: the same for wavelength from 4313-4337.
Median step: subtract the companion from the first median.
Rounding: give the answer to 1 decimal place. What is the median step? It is -1.5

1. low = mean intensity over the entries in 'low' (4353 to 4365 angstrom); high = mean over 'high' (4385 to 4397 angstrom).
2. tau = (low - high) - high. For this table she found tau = -42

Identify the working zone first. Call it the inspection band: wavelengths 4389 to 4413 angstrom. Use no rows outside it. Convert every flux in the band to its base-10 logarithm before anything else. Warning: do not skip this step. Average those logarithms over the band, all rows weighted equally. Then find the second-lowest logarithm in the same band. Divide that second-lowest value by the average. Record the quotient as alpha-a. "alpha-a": 0.989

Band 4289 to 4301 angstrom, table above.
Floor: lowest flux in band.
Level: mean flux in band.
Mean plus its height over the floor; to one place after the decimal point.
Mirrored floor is 48.5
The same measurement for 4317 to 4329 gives 46.1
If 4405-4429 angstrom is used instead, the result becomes 49.4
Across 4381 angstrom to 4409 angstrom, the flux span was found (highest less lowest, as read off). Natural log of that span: 2.1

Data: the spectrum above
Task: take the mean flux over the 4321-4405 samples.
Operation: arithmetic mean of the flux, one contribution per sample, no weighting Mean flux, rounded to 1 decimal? 44.8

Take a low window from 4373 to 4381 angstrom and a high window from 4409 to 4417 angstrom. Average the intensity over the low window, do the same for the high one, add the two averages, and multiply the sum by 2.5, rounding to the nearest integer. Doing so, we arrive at 228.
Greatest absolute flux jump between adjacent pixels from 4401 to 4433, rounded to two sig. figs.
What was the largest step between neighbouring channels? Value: 5.4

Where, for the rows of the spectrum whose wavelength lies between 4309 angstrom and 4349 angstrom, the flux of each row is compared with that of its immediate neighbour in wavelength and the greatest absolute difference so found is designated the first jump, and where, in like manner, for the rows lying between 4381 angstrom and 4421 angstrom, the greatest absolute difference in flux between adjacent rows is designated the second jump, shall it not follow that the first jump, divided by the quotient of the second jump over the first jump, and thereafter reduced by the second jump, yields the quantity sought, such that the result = 2.2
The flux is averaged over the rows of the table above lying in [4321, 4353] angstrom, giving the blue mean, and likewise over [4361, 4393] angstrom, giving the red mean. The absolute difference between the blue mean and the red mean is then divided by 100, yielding 0.015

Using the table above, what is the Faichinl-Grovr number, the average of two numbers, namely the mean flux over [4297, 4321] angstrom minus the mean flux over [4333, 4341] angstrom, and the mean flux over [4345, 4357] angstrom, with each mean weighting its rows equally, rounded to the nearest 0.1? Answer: 23.6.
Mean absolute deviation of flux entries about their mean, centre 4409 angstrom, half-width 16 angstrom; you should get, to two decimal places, 1.61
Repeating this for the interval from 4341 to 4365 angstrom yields 1.18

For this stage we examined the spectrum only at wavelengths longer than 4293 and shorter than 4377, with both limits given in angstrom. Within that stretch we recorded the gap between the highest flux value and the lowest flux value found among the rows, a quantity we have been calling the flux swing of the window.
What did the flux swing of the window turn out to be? 12.3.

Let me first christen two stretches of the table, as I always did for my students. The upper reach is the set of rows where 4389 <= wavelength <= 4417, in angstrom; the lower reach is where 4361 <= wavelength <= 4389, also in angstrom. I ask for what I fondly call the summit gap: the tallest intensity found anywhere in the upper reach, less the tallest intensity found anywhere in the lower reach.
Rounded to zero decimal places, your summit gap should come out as 3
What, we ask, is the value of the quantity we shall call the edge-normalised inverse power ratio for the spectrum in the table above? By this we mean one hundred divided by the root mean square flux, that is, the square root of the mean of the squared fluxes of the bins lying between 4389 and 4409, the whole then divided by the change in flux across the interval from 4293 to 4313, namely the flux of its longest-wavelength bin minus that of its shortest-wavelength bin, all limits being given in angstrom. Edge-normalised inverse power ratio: 1.0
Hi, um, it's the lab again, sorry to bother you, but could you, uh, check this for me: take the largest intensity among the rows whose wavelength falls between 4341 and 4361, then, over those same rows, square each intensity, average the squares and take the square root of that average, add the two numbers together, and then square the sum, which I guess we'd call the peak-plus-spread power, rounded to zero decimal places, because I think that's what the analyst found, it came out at 8229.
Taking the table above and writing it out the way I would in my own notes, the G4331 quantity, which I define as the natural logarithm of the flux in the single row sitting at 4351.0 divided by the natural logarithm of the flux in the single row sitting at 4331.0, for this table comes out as 1.01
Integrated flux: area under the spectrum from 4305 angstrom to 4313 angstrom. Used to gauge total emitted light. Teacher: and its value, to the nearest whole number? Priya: 381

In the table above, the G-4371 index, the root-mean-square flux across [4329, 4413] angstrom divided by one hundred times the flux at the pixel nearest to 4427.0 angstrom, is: 0.0113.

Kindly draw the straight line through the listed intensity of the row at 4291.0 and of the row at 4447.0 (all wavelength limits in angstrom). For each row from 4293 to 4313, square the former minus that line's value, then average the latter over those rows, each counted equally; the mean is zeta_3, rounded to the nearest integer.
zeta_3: 56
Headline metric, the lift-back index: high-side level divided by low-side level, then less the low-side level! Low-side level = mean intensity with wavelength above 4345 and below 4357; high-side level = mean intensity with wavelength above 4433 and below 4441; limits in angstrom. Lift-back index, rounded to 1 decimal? -43.7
